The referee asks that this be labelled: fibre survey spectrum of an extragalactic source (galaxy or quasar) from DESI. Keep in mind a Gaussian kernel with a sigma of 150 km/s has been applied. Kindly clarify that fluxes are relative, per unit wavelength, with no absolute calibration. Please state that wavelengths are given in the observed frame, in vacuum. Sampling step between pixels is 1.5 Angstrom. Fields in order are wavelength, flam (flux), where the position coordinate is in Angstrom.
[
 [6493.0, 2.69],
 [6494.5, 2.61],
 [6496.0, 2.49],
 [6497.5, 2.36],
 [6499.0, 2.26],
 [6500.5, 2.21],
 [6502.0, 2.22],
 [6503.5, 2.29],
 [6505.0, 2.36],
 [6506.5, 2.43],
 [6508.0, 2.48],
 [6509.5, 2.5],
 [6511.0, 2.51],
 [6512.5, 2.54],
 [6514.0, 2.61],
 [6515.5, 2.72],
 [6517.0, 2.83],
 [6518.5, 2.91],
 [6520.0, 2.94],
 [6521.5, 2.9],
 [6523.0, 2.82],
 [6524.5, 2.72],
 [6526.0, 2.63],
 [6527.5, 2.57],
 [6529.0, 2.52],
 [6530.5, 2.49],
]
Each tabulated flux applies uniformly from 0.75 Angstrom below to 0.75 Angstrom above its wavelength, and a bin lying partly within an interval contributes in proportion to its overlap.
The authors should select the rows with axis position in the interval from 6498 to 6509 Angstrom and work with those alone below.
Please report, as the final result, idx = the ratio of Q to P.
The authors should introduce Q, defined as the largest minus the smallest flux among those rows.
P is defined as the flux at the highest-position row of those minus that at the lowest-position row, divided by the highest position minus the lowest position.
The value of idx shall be 11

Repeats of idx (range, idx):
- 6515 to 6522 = 7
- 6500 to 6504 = 3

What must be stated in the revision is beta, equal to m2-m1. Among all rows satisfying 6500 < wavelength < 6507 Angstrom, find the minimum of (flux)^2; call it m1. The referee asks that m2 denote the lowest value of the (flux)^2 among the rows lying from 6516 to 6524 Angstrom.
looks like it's 3.1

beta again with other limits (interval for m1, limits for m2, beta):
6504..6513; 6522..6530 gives 0.8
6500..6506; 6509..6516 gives 1.4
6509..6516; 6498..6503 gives -1.4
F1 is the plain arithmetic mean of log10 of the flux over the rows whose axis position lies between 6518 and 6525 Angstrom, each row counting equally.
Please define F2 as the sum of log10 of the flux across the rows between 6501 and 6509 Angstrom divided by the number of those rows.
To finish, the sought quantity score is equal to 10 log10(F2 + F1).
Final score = -0.82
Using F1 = 0.46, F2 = 0.372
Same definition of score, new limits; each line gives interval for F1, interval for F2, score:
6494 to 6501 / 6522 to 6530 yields -0.97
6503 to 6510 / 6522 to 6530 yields -0.94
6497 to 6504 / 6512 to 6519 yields -1.02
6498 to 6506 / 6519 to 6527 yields -0.95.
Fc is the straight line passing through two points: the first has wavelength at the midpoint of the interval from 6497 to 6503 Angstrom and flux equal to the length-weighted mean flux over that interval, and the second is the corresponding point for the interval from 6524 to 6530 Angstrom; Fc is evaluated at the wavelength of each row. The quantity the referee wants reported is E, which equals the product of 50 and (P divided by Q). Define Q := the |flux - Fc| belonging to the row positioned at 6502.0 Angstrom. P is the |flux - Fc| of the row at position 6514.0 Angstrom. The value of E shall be 134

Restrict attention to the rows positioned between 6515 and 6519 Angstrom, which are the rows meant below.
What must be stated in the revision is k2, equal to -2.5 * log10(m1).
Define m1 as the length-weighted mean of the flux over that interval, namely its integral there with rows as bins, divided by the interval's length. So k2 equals -1.13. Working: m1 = 2.82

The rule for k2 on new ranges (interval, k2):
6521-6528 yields -1.09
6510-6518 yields -1.06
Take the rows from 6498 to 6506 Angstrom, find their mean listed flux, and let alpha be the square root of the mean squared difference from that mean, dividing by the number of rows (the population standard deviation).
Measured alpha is 0.05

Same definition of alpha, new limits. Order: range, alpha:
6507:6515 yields 0.05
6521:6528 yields 0.12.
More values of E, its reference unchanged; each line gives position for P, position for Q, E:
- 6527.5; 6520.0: 4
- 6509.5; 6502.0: 93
